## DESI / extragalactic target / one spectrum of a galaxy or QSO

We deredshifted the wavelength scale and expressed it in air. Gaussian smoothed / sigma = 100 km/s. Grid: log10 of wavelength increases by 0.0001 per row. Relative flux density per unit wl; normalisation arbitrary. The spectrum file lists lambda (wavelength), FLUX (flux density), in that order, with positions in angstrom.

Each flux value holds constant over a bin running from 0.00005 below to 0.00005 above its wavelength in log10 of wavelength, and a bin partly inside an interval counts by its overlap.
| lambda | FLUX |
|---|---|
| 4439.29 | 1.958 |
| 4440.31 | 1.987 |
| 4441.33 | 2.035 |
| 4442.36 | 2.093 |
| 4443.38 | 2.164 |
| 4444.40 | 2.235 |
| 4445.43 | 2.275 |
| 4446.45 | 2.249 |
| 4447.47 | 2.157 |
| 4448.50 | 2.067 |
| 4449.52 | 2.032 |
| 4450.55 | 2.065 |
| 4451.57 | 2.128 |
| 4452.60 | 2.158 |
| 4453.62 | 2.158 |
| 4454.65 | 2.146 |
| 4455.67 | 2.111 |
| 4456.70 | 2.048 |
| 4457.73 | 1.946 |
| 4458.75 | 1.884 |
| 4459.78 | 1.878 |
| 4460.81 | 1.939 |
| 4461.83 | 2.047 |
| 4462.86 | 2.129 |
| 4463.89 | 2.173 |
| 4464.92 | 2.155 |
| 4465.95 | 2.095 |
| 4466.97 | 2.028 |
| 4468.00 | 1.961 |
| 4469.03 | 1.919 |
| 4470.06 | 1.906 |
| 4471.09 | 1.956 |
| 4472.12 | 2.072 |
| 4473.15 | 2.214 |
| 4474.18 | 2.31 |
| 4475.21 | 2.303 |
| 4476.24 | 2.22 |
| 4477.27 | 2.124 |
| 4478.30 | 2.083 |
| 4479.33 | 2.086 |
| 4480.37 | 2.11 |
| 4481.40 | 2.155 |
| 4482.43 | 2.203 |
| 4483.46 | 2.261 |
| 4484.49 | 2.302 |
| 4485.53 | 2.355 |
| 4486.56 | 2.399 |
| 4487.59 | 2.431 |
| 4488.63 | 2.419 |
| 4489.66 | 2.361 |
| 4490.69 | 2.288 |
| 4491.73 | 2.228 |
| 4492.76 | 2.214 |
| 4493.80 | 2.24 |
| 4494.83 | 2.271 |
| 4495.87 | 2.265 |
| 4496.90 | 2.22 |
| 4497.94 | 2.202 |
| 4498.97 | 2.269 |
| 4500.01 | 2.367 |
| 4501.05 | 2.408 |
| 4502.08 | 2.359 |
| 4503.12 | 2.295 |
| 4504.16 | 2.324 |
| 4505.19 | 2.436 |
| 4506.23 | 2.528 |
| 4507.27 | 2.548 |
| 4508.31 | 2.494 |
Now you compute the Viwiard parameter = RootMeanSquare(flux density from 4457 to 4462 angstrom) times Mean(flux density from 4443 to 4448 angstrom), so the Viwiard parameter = 4.30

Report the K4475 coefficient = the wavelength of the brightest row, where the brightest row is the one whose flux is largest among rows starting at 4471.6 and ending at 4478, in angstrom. 4474.18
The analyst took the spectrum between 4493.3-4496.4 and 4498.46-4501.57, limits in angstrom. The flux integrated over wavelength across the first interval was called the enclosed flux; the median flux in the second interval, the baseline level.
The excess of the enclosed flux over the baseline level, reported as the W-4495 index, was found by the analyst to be 4.6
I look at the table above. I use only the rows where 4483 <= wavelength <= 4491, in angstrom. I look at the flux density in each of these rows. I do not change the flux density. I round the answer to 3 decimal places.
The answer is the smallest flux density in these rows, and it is 2.261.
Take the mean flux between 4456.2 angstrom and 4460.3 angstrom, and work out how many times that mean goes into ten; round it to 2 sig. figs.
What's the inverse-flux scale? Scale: 5.2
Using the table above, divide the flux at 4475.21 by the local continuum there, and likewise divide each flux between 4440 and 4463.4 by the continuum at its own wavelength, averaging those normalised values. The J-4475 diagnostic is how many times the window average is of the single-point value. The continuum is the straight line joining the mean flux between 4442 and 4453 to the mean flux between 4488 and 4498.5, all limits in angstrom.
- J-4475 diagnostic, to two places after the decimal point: 0.93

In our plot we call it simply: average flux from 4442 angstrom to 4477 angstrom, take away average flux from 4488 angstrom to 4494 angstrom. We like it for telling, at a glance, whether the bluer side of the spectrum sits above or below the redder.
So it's -0.20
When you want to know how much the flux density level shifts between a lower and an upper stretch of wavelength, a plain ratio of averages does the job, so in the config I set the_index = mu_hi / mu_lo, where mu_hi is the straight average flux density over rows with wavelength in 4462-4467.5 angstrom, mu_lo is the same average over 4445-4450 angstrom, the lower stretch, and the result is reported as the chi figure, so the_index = 0.98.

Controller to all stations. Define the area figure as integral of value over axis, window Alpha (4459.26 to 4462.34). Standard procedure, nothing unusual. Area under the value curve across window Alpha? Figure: 6.02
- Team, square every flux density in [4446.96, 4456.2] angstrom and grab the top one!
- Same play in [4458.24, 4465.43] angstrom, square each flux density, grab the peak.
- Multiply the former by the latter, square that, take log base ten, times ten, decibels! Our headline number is 26.8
